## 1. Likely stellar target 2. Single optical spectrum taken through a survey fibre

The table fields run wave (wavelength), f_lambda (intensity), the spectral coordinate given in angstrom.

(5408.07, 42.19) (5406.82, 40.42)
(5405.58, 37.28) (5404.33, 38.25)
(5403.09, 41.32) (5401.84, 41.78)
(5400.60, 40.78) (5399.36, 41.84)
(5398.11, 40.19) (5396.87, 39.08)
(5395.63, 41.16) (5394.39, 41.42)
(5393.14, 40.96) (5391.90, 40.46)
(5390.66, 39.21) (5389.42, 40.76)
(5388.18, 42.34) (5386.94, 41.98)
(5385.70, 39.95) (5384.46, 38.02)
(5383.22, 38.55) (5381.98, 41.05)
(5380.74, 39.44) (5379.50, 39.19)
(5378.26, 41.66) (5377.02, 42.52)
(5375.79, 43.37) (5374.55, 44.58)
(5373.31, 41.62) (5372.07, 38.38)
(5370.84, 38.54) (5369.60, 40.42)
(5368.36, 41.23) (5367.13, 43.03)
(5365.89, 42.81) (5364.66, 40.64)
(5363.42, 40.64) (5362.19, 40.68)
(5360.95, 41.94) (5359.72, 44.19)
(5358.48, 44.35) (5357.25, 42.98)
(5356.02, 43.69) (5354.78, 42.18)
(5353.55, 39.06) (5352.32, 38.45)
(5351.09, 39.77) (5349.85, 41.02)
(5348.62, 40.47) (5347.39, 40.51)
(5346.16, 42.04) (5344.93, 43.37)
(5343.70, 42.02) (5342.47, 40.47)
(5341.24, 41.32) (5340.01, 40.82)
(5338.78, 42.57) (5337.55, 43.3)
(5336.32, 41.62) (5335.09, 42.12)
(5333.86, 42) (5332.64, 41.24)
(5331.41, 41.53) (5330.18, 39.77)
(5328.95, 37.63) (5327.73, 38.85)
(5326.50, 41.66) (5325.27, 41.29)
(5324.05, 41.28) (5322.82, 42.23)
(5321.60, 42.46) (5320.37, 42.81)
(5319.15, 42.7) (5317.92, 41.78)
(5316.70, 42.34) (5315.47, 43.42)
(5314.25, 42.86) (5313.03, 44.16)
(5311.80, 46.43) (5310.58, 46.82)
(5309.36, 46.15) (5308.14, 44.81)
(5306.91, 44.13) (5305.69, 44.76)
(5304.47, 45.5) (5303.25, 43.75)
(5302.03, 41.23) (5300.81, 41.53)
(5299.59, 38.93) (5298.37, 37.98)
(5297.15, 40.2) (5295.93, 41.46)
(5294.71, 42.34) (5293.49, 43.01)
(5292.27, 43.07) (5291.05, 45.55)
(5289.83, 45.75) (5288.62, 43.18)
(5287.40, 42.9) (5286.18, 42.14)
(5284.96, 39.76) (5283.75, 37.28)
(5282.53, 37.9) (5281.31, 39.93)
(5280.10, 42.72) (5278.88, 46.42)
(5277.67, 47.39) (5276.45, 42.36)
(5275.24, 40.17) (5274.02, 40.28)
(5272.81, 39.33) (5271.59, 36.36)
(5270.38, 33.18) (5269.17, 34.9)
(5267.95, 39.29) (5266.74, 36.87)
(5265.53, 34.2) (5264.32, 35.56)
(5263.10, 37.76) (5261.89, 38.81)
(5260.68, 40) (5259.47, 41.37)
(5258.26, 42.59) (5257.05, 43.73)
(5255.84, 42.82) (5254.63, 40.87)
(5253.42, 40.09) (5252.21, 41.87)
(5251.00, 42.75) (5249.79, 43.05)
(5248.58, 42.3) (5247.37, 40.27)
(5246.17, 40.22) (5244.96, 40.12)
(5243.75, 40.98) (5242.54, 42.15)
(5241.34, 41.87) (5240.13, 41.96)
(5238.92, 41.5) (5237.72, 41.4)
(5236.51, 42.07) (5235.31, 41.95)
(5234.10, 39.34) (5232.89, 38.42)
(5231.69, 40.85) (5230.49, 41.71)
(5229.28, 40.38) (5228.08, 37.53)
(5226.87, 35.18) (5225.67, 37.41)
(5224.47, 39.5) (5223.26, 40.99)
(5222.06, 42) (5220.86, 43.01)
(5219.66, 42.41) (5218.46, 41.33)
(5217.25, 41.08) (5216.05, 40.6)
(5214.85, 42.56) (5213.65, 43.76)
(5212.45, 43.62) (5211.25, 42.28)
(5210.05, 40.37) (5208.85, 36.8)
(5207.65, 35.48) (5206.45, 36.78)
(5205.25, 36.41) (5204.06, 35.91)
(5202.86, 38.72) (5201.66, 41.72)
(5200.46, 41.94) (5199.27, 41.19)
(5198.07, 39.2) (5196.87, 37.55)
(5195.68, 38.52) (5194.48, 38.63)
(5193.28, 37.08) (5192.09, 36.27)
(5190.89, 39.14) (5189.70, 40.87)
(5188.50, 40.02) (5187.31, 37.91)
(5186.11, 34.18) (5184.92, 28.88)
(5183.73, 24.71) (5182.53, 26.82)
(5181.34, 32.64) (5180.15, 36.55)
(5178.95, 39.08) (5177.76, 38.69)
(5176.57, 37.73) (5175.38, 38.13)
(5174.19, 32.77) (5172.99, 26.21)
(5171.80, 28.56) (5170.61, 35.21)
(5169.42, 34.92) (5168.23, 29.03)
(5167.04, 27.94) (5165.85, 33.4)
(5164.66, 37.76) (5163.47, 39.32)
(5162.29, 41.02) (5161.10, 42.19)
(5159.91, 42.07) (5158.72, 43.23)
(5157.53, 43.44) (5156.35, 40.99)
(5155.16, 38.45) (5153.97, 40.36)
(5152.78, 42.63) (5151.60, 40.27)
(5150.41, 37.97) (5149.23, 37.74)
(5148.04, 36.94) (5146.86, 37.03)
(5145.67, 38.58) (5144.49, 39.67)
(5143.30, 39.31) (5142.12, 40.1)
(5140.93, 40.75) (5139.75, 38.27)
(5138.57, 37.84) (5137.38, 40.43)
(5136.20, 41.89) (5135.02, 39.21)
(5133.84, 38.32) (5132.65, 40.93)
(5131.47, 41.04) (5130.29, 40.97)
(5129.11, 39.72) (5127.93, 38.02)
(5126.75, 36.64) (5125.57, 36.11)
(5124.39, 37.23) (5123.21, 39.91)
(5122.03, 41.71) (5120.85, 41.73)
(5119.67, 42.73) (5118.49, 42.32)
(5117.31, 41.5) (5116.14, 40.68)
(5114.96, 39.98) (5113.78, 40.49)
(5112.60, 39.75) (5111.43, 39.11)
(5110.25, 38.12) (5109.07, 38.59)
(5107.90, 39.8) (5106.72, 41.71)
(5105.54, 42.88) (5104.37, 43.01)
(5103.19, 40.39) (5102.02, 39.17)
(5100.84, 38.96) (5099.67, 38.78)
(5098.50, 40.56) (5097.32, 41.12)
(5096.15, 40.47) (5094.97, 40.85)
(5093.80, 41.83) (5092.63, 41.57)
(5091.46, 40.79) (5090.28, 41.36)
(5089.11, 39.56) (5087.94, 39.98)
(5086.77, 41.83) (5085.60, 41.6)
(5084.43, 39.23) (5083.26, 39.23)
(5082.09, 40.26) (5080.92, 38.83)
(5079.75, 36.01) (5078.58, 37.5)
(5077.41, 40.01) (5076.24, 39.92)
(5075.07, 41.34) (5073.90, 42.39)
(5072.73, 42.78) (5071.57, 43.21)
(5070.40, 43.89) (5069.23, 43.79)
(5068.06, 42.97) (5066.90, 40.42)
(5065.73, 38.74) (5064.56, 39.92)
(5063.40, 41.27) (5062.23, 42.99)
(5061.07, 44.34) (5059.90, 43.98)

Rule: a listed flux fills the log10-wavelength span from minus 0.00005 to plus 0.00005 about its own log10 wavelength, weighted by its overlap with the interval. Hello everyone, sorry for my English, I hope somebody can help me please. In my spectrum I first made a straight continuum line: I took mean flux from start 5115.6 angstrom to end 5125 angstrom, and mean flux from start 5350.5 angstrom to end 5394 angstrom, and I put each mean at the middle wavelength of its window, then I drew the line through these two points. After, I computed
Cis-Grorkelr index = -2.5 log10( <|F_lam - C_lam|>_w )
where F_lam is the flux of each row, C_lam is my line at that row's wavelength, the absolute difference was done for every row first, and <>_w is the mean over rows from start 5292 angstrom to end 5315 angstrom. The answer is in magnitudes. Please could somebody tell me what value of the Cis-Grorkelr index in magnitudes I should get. -1.1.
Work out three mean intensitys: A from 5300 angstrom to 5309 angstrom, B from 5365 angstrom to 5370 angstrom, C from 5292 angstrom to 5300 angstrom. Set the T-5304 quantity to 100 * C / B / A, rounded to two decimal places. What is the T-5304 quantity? 2.24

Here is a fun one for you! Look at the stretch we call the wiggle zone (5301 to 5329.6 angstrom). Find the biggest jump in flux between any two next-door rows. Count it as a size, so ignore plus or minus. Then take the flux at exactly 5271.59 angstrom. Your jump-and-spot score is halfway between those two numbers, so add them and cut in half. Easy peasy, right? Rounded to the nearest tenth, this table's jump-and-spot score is 19.6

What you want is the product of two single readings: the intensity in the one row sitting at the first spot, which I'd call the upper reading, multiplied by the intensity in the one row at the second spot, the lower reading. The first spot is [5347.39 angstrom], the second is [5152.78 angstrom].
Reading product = 1727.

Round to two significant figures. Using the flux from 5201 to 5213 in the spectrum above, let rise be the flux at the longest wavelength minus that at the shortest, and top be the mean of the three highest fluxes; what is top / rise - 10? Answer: 12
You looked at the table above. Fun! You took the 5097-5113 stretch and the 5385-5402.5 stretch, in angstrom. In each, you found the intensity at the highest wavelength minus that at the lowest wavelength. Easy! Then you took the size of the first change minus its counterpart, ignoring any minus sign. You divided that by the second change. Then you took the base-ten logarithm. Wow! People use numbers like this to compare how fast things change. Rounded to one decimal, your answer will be 0.2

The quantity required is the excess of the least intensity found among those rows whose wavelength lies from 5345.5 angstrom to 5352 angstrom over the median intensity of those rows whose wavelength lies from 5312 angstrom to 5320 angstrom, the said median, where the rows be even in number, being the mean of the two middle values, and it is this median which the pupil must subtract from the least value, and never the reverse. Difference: -3.0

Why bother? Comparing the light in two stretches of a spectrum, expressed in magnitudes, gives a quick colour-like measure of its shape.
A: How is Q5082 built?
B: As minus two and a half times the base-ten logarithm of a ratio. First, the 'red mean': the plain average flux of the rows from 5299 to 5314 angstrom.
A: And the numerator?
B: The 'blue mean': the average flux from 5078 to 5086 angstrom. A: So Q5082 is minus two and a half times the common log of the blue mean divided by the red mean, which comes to 0.13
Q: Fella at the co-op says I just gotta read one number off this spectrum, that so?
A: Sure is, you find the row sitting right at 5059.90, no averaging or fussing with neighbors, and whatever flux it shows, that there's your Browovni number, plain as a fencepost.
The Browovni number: 43.98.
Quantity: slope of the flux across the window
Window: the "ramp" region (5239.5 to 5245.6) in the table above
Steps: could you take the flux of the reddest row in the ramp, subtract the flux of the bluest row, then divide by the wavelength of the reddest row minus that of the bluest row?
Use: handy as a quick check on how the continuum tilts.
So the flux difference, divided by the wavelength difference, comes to -0.4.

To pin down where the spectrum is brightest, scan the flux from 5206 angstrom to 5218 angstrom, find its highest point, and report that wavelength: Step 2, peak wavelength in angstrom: 5213.65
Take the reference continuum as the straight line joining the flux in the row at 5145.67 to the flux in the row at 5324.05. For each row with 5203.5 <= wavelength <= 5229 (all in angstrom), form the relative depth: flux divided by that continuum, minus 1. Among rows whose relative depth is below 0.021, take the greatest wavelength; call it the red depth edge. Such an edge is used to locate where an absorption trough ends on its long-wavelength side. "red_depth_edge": 5228.08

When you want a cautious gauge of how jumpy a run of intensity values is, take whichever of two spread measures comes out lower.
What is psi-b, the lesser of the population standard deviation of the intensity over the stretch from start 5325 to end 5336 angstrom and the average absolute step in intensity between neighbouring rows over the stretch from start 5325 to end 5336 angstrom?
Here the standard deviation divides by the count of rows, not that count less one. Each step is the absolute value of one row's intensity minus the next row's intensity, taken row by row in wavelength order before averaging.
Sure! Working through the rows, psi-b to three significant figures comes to 1.18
